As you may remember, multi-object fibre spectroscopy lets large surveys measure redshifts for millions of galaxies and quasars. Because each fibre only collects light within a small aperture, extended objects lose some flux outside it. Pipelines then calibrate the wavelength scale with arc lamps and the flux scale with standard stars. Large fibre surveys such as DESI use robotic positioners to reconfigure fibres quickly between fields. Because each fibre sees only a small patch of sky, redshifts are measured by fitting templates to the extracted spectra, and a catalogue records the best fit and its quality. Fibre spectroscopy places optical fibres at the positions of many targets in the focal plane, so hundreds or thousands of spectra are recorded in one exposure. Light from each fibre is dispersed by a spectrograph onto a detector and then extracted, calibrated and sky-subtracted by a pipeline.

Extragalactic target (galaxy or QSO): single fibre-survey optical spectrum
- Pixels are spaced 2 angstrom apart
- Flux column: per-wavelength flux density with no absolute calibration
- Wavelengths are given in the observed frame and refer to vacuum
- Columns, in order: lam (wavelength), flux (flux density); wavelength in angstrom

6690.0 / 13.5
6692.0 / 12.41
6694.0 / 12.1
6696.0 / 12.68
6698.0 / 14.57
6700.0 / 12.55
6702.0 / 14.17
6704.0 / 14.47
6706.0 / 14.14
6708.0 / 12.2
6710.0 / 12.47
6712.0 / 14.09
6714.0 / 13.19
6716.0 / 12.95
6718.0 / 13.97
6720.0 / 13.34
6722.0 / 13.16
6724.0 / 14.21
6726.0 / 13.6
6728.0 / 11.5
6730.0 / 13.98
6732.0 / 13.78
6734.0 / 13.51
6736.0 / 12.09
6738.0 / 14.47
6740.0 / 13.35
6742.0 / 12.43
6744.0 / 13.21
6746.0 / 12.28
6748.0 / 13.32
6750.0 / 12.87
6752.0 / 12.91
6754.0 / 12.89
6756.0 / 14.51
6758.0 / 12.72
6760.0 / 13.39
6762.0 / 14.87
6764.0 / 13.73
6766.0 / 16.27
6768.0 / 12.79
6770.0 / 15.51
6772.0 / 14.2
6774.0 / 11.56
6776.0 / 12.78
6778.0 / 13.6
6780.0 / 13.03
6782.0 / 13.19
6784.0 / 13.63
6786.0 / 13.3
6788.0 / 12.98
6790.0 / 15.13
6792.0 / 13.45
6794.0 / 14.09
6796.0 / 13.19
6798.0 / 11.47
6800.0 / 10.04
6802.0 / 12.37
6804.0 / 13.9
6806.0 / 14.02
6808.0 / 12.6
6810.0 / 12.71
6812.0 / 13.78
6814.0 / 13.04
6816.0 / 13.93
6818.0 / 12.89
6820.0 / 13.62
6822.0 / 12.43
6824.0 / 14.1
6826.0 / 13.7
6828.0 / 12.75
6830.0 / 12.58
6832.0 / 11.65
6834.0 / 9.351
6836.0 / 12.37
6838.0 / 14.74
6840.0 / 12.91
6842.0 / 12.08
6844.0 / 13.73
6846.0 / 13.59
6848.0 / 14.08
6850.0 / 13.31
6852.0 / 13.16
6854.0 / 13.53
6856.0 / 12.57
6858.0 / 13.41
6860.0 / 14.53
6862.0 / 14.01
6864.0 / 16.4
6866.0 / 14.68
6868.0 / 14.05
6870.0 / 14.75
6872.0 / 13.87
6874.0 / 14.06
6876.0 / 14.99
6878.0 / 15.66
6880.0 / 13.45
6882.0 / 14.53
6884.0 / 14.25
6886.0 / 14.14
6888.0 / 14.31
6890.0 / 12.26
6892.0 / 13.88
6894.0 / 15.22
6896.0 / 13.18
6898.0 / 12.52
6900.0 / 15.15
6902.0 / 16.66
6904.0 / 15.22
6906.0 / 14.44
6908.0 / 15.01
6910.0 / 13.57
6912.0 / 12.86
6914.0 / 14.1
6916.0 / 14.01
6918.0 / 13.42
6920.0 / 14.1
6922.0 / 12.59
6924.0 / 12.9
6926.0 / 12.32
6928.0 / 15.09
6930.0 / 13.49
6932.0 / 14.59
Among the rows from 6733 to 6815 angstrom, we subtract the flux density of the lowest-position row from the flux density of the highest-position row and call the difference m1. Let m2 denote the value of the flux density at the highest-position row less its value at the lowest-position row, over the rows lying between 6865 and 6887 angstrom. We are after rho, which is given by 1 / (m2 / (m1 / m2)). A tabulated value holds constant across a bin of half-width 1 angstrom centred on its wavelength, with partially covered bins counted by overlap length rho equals -1.6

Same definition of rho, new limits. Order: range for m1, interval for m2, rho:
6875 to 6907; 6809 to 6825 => -0.3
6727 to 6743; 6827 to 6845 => 1.0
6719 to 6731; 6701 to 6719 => 16.0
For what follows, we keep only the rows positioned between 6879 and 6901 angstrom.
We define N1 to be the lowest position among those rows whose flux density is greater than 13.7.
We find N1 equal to 6882.0 angstrom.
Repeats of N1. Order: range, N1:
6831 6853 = 6838.0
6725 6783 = 6730.0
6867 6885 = 6868.0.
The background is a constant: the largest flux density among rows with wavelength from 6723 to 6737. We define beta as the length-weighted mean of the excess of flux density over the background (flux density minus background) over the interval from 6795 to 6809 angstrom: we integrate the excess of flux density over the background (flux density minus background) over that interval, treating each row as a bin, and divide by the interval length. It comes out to -1.7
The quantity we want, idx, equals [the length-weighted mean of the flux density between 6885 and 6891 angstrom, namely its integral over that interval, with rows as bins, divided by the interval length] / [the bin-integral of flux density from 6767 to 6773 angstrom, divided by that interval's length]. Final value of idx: 0.96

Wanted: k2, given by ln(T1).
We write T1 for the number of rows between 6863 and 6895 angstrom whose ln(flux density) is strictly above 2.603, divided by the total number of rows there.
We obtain -0.13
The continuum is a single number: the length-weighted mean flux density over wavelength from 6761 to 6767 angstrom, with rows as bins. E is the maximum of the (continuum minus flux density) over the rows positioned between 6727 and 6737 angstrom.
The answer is 3.5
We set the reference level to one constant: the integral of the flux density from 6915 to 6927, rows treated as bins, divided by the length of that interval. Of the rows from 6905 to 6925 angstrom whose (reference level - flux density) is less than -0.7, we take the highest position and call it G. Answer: 6920.0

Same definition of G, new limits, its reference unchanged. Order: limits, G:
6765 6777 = 6772.0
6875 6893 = 6888.0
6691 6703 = 6702.0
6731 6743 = 6738.0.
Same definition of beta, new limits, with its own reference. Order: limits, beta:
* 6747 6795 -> -0.6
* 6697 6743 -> -0.8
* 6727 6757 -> -1.1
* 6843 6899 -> -0.2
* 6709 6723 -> -0.9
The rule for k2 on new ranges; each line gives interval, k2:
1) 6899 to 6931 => -0.47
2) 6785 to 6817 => -0.98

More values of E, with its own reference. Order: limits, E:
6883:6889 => 0.8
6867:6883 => 1.5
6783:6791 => 2.0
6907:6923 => 2.4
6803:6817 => 2.4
